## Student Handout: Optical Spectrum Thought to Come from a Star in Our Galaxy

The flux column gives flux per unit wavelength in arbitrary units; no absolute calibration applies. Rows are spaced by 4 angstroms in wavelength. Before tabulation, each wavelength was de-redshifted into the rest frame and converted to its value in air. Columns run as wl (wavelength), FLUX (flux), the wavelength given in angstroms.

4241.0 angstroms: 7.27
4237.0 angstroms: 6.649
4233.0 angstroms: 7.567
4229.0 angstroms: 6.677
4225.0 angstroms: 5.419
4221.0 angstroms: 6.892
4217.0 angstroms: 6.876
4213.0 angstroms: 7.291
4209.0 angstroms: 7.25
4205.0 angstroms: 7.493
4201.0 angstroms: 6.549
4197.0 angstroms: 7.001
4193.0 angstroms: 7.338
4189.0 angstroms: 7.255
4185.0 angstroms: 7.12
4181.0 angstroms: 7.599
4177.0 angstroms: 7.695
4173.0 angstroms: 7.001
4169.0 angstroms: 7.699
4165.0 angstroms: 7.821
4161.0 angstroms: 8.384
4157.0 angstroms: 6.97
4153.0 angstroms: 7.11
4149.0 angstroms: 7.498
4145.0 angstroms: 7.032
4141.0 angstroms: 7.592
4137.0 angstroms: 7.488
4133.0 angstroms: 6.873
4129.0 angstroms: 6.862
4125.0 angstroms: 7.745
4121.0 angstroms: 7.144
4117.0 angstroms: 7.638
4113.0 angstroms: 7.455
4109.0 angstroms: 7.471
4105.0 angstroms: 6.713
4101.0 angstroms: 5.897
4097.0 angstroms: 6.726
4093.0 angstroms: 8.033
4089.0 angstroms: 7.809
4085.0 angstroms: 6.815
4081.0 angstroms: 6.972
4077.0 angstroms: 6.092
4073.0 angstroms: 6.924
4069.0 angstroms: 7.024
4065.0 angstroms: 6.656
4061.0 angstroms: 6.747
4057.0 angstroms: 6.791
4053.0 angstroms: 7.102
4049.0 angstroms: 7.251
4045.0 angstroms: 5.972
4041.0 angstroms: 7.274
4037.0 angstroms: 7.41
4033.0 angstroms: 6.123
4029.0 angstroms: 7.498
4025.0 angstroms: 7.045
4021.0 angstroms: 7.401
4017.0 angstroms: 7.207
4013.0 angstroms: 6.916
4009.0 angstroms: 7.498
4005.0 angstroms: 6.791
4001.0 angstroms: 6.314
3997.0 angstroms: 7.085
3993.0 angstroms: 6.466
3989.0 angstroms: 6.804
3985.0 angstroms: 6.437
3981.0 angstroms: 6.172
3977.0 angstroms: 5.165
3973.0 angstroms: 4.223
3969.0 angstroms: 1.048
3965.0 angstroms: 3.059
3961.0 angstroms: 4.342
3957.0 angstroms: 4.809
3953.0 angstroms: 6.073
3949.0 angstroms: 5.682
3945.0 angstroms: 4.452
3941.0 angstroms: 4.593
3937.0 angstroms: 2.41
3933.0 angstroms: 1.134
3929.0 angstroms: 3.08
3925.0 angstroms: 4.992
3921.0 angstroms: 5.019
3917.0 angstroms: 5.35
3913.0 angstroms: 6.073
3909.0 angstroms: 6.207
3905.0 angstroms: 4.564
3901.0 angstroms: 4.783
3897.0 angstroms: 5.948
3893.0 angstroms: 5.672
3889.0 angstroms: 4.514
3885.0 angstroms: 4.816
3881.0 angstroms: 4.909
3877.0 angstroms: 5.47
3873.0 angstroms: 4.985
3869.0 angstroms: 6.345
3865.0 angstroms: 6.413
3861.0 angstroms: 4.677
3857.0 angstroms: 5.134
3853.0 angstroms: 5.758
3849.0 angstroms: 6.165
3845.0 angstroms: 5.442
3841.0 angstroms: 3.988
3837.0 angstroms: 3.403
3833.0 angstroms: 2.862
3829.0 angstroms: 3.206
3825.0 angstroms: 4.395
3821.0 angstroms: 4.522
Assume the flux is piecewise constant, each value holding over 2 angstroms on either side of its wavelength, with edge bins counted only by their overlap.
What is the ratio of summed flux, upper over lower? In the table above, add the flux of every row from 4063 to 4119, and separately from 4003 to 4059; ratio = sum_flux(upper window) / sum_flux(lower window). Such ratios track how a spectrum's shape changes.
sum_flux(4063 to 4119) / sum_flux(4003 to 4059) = 1.00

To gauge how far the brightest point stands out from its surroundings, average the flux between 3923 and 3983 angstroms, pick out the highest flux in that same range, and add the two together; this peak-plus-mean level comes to 10.3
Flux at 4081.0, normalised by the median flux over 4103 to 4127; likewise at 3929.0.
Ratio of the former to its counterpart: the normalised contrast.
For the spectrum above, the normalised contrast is 2.26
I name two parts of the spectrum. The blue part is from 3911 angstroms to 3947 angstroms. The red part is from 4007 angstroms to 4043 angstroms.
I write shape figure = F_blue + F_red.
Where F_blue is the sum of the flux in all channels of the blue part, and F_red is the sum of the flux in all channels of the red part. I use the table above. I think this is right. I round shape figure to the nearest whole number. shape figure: 101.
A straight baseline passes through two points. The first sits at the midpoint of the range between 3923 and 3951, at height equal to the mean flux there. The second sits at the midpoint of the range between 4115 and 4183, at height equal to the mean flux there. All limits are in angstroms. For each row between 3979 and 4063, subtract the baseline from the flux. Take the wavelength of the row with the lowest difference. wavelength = 4045.0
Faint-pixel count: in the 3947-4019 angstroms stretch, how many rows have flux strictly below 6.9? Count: 14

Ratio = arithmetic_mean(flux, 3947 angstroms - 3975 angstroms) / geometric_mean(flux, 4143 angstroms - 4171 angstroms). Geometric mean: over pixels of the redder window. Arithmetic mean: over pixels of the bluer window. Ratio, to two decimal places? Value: 0.56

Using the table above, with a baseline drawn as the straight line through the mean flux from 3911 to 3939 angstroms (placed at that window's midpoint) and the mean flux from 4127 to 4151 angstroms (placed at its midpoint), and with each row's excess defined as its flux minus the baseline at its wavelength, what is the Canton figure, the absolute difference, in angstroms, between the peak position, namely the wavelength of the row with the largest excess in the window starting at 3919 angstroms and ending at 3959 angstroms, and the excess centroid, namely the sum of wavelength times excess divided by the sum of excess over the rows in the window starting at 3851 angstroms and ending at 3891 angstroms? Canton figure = 84.5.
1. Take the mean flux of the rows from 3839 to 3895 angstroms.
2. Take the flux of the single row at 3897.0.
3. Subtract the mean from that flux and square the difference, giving 0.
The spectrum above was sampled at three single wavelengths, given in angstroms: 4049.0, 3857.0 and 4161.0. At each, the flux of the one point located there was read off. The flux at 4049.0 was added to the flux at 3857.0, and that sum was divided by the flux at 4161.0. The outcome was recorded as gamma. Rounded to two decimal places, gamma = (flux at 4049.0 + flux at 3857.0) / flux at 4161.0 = 1.48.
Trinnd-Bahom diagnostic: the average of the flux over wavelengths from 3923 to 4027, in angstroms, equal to 5.3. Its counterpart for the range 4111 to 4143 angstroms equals 7.3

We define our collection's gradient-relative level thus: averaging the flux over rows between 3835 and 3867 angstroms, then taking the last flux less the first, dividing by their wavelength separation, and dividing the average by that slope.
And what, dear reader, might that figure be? 48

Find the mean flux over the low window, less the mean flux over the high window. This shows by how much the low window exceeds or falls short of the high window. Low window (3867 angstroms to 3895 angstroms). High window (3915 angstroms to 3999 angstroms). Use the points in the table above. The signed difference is 0.56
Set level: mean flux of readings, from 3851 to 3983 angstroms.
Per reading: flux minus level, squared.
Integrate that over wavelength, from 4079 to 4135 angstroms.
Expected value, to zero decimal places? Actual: 331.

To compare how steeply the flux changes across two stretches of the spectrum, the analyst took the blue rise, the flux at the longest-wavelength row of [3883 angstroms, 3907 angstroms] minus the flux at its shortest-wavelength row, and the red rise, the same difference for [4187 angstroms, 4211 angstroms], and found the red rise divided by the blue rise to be 0.0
